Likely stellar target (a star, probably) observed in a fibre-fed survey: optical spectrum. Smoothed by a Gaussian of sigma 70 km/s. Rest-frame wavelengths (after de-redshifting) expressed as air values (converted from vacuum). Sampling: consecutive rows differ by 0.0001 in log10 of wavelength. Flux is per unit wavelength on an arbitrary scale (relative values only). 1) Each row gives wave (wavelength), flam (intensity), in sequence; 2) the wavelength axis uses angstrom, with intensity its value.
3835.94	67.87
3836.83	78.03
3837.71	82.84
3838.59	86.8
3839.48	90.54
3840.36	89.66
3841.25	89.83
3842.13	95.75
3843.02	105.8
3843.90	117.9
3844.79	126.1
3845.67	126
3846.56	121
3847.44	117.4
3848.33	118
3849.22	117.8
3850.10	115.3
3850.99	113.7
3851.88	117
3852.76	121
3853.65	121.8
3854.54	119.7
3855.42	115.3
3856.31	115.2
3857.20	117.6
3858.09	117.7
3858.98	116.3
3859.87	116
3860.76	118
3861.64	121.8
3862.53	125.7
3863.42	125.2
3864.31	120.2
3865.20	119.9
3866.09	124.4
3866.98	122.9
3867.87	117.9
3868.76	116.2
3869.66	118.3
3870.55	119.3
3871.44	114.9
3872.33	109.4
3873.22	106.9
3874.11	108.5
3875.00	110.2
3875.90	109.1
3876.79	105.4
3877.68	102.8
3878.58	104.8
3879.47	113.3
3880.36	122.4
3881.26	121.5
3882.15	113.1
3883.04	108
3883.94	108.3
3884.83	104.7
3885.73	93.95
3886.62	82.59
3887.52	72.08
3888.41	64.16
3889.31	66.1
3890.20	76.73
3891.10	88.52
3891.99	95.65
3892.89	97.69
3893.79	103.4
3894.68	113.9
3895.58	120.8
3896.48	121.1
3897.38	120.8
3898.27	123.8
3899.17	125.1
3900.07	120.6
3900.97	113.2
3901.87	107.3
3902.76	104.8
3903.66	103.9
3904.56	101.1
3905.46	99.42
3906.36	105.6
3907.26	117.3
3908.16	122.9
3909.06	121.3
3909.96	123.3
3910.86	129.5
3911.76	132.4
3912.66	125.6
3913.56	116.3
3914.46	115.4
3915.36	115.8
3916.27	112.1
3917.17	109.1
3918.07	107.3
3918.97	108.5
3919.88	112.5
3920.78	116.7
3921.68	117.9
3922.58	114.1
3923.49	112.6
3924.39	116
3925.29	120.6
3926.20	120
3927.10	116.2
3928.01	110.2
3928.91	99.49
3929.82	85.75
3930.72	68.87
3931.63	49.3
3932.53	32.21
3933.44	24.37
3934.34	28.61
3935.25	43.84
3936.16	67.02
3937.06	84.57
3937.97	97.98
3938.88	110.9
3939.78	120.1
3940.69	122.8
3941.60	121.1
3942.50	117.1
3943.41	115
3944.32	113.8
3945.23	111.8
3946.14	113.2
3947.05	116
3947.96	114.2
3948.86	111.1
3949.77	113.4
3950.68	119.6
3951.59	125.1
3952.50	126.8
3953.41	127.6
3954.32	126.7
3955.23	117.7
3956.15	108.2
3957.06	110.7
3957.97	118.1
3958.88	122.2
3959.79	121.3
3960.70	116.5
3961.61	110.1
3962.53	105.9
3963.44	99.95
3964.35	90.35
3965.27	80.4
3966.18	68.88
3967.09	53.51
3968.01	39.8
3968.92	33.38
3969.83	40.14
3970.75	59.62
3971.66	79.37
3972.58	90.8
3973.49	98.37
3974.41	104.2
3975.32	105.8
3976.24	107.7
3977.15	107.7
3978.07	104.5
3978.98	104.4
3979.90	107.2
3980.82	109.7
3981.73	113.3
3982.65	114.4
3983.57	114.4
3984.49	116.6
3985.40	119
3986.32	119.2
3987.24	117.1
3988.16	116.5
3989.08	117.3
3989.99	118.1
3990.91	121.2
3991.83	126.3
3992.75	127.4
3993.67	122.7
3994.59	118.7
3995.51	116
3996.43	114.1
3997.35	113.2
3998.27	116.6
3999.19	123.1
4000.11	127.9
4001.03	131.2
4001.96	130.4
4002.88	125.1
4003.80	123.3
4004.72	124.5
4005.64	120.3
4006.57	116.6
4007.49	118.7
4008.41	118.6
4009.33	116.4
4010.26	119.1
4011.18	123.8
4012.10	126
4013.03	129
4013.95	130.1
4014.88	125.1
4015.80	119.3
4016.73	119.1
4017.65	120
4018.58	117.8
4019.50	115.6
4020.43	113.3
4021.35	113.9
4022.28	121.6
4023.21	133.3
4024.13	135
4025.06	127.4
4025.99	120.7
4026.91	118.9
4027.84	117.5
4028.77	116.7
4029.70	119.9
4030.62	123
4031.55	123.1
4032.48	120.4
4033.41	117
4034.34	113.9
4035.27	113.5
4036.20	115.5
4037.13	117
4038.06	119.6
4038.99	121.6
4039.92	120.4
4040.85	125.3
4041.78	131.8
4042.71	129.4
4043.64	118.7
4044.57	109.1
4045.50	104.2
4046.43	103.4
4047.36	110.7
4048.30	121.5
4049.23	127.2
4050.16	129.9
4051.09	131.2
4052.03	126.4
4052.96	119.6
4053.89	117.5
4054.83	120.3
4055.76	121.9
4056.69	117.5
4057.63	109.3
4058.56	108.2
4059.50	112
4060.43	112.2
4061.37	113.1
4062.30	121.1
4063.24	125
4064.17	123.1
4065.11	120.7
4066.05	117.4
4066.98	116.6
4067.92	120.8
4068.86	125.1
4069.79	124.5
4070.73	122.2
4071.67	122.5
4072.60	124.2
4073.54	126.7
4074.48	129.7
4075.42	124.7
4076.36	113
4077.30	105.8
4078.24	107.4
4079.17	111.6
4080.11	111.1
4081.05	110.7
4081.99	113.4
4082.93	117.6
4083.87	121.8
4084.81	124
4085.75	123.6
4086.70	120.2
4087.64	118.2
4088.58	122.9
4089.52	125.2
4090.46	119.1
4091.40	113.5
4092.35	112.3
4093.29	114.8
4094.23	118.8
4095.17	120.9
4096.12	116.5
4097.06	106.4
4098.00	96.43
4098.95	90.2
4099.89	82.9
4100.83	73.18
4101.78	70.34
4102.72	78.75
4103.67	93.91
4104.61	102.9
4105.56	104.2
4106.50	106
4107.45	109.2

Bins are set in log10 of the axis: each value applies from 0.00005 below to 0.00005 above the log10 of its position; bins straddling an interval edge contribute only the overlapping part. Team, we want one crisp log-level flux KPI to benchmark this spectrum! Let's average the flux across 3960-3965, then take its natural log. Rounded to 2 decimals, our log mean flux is 4.65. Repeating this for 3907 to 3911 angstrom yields 4.81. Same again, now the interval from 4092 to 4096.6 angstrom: 4.76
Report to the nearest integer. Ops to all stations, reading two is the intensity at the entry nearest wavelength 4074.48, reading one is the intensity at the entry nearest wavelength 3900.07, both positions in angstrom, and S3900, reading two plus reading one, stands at 250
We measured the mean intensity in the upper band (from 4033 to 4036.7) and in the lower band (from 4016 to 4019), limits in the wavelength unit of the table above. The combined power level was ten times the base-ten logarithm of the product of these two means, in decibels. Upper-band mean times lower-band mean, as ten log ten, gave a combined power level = 41.4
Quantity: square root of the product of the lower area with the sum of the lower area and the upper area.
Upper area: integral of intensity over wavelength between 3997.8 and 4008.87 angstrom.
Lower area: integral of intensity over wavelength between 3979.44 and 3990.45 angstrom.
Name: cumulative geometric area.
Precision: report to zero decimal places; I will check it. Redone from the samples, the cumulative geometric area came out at 1827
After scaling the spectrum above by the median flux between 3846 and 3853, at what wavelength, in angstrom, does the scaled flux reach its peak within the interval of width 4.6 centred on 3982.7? 3984.49 angstrom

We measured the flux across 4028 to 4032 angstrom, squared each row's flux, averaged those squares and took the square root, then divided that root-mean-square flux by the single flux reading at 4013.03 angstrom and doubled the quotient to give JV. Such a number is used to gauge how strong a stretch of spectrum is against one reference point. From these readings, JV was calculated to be 1.87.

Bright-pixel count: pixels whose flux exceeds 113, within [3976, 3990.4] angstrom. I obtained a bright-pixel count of 10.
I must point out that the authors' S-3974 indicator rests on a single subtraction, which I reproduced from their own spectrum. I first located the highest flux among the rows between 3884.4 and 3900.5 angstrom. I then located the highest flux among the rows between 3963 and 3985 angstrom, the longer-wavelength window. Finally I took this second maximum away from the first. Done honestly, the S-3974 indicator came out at 8.5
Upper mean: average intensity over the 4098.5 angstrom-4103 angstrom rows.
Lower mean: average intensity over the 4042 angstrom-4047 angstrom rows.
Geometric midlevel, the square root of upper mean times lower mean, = 95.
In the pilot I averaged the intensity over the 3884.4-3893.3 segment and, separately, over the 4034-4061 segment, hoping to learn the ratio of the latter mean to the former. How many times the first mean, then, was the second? 1.4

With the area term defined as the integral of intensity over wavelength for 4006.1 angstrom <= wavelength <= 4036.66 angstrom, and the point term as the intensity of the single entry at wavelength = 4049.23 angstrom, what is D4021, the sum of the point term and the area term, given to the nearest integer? 3812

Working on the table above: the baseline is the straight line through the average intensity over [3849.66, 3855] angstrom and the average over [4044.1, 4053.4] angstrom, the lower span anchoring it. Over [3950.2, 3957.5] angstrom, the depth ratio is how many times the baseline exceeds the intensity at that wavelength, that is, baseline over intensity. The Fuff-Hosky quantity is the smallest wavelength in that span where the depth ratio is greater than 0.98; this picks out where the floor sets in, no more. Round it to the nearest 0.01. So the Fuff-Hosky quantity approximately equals 3950.68 angstrom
